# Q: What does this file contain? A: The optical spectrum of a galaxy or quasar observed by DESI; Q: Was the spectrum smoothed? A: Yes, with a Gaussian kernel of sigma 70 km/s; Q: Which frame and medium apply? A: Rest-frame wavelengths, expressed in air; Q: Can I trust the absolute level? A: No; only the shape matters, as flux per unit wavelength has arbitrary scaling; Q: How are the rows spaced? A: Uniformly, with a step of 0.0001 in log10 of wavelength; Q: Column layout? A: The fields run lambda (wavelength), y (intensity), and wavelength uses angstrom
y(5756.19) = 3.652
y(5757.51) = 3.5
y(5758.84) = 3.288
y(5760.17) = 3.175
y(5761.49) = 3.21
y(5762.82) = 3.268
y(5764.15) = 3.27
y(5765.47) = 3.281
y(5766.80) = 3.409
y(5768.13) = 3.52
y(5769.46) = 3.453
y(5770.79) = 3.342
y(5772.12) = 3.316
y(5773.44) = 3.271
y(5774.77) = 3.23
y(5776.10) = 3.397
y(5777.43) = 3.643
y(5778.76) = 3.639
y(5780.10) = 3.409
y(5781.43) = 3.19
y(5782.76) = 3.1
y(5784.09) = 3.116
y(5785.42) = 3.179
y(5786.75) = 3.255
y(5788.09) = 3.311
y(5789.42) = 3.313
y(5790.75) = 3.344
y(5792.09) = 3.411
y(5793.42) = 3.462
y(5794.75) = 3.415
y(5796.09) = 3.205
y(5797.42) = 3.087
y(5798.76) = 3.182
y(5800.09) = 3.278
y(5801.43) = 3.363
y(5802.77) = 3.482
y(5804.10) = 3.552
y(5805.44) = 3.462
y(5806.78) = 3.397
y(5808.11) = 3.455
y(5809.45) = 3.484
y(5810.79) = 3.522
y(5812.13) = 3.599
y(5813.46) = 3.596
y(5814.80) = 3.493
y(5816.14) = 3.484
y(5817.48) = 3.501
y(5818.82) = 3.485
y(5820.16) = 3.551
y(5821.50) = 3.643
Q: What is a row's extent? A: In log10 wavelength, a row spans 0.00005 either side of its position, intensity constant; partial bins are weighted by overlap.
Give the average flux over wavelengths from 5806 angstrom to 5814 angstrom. 3.51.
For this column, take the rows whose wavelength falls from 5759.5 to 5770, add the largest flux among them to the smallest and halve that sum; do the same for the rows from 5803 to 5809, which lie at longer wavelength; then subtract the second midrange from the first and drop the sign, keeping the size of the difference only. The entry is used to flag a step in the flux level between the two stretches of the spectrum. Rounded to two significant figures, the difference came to 0.13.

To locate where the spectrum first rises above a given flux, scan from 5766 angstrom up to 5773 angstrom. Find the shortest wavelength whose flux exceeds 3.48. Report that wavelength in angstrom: 5768.13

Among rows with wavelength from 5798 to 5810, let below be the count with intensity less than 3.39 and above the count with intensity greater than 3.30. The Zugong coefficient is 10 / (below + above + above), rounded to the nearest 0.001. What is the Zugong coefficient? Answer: 0.588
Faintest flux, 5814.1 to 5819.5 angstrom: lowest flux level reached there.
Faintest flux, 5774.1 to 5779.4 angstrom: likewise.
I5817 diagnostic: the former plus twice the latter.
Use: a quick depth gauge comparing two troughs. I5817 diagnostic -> 9.9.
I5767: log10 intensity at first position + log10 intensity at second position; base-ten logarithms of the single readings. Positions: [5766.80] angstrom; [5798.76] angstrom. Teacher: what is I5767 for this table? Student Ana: 1.04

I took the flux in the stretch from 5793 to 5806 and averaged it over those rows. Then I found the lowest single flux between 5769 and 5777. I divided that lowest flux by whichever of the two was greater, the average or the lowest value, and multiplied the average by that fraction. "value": 3.23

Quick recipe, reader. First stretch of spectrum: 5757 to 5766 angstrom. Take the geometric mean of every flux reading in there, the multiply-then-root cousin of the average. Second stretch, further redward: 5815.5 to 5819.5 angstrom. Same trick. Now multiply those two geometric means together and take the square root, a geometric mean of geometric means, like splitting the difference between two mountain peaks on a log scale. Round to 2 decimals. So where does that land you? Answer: 3.39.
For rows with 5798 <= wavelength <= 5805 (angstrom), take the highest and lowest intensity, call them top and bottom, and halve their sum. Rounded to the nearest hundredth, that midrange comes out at 3.37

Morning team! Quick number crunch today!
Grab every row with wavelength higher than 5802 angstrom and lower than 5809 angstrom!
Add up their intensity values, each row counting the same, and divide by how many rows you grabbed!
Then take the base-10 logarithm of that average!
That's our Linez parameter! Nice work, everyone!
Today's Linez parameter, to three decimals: 0.540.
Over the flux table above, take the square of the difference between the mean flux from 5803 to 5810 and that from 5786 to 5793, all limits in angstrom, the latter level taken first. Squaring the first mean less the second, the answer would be 0.021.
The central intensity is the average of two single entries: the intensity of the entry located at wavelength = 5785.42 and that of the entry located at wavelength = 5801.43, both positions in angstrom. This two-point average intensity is 3.27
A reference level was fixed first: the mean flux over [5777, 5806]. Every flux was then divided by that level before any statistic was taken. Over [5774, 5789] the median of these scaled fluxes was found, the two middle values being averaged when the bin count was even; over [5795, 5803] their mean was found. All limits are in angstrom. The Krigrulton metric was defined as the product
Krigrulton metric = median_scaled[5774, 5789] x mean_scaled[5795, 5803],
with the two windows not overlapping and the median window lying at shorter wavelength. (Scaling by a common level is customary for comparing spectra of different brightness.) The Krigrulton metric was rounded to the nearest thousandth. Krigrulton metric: 0.955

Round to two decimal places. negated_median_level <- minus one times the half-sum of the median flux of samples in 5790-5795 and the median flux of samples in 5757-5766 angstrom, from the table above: -3.34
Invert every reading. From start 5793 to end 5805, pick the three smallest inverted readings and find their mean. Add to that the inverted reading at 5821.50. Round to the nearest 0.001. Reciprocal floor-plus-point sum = 0.560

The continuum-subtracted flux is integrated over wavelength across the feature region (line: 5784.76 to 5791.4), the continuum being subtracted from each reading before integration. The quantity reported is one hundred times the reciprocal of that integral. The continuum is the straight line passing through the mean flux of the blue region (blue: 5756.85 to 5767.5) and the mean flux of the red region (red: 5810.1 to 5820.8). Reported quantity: -115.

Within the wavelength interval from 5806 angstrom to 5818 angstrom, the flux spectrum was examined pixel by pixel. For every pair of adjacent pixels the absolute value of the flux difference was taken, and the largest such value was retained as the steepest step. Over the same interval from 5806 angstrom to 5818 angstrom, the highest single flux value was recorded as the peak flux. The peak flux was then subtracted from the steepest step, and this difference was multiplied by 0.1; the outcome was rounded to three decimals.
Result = -0.350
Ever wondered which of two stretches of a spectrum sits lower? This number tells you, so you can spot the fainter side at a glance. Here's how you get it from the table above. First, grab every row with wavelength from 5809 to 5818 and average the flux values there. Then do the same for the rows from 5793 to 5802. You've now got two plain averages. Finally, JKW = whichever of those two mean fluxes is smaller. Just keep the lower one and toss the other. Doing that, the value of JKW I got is 3.28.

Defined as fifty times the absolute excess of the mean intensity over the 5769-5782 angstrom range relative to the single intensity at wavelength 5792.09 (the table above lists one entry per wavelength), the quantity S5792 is 1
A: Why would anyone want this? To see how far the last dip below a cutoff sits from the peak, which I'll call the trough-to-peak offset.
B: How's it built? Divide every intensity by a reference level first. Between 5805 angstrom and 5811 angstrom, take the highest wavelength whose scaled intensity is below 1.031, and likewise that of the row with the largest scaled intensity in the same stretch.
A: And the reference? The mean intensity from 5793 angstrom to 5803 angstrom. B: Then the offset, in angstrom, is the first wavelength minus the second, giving -4.0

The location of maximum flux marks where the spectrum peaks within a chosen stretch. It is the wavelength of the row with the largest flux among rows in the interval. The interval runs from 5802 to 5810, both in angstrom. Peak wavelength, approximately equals 5804.10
